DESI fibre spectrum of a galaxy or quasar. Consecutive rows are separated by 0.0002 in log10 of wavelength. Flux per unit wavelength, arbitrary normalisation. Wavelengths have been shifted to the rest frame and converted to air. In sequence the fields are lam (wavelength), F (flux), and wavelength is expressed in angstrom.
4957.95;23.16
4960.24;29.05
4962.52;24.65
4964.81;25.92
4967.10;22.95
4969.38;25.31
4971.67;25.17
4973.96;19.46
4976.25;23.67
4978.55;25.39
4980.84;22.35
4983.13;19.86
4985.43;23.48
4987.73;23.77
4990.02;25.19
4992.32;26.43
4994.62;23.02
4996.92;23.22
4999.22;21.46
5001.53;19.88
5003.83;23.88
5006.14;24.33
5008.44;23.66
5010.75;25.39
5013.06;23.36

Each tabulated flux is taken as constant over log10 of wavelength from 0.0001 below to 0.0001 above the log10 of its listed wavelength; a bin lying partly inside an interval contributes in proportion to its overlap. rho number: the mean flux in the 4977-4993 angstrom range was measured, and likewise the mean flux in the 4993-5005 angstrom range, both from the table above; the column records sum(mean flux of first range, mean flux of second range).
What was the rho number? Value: 46.1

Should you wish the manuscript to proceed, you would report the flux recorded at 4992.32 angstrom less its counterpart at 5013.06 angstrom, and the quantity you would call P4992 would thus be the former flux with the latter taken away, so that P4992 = 3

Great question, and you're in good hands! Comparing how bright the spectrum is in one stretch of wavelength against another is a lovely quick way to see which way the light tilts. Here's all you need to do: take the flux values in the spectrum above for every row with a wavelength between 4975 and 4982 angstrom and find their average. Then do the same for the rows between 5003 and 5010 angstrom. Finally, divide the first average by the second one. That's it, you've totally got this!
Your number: 0.99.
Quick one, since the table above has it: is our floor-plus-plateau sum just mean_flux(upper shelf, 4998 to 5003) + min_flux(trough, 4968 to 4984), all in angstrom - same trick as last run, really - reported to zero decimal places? 40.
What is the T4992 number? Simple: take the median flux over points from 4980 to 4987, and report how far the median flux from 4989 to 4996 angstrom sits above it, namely 2.8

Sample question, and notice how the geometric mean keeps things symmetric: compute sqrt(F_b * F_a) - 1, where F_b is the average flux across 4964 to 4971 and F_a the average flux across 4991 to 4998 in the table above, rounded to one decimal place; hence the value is 23.5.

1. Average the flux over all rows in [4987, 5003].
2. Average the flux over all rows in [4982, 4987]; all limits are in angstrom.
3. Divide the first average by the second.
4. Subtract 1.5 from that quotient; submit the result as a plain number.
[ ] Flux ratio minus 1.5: -0.43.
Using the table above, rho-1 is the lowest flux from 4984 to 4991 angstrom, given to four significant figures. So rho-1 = 23.48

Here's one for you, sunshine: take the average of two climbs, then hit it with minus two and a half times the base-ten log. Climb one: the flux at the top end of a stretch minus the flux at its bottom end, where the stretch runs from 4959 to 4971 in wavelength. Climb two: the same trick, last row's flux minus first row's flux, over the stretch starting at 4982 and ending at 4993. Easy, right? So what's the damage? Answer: -0.4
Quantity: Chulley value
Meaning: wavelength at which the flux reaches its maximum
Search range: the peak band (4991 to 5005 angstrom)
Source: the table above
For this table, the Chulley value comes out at 4992.32 angstrom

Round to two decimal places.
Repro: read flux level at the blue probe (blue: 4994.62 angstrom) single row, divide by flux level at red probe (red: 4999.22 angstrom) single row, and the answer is 1.07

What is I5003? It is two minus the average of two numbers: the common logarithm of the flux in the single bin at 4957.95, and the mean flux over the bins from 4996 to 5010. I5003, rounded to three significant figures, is -10.1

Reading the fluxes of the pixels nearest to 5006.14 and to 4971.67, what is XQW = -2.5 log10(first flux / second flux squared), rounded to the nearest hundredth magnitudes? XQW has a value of 3.54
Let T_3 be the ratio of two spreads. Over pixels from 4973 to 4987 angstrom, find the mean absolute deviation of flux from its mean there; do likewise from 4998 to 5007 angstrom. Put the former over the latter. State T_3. 1.05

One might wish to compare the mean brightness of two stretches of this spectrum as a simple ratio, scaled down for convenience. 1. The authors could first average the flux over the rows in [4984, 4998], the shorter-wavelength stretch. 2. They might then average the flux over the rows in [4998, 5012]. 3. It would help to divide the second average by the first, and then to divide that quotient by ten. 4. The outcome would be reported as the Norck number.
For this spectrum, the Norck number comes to 0.096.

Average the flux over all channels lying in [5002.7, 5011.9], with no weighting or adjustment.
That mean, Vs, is 24.3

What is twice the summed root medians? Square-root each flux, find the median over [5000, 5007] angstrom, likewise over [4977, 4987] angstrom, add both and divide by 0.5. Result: 19.3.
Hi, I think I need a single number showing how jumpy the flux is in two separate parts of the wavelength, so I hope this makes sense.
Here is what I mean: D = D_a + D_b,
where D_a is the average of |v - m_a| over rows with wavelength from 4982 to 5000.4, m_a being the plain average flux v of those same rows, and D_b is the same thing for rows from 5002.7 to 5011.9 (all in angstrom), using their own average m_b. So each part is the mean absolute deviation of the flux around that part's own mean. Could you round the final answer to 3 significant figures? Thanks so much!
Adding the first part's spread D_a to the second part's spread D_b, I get 1.96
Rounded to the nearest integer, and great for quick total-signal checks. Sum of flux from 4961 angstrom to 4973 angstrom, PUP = 124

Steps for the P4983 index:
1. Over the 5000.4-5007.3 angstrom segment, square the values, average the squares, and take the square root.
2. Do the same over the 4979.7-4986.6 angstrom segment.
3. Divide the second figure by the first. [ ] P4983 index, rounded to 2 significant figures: 0.96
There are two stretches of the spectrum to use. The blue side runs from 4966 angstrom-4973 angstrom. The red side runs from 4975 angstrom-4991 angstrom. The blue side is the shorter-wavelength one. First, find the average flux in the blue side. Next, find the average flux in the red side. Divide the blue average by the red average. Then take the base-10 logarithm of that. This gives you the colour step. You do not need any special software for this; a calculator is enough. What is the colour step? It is 0.02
